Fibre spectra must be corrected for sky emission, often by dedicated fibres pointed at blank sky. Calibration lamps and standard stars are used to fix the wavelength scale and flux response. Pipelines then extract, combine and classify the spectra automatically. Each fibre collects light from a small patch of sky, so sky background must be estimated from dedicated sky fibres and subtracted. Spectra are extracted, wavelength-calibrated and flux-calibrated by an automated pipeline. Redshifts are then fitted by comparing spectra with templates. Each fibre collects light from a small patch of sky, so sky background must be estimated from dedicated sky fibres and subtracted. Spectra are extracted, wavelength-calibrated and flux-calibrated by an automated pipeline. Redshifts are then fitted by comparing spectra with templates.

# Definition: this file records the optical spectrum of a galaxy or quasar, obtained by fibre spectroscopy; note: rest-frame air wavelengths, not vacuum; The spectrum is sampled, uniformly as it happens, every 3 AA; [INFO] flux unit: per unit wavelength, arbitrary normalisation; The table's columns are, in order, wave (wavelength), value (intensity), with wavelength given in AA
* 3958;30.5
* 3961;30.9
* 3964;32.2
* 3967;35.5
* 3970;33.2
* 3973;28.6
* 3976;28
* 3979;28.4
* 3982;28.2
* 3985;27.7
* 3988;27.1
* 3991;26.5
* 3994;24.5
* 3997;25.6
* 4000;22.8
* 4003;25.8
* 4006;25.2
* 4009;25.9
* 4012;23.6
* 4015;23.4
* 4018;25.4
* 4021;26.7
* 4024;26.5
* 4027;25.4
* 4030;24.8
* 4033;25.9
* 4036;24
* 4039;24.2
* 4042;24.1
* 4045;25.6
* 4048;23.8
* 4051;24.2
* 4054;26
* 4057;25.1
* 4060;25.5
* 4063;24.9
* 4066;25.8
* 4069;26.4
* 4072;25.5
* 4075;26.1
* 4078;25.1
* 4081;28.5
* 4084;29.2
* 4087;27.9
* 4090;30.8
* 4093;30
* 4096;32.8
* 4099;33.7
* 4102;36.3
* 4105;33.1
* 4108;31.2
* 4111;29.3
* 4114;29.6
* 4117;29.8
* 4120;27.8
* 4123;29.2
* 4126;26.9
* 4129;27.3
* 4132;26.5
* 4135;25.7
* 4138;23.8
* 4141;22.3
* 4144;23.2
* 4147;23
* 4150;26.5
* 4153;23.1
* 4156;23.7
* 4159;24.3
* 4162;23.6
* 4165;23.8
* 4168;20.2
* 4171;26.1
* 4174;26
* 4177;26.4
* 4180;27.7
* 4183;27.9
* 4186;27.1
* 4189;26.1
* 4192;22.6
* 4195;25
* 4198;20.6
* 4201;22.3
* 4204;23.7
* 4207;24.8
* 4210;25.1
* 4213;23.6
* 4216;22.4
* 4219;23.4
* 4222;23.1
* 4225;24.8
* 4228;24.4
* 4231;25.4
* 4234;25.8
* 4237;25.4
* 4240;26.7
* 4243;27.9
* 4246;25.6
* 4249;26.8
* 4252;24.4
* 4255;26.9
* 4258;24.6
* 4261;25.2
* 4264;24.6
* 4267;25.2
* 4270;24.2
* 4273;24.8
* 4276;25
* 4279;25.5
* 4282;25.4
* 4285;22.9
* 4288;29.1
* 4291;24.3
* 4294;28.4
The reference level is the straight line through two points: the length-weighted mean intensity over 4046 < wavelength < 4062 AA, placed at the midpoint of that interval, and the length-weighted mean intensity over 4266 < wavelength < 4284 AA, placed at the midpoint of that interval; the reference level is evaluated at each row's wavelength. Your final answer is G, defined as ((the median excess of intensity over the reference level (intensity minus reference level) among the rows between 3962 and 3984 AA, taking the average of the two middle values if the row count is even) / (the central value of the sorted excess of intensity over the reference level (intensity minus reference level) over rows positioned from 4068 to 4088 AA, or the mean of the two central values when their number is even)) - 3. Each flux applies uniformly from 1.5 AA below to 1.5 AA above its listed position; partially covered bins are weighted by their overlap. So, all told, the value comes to 0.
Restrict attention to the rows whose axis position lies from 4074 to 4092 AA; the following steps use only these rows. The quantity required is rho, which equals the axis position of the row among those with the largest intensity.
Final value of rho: 4090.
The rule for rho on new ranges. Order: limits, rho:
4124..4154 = 4129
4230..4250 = 4243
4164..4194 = 4183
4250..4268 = 4255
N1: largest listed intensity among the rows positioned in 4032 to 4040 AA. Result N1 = 25.9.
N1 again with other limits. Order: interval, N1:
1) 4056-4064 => 25.5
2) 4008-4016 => 25.9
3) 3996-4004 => 25.8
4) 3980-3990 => 28.2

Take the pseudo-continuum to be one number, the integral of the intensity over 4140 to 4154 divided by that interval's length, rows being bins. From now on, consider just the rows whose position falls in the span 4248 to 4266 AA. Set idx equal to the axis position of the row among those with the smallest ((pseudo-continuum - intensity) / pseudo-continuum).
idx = 4255 AA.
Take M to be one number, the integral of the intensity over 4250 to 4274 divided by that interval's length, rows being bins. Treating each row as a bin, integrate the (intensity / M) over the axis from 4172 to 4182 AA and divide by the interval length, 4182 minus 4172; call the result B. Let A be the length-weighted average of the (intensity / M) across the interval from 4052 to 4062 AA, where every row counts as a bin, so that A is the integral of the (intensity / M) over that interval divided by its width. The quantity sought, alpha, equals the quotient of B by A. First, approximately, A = 1.02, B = 1.07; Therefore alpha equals 1.05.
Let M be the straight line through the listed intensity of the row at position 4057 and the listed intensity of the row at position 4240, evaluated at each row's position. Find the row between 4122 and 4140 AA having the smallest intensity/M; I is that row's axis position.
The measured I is 4138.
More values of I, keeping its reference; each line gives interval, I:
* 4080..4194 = 4168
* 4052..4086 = 4063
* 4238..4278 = 4270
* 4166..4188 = 4168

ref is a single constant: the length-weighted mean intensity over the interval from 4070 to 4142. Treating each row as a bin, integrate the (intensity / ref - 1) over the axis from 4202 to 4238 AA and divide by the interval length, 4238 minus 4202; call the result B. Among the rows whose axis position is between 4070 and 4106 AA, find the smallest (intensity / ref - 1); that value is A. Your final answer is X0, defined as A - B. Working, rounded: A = -0.13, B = -0.15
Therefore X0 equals 0.03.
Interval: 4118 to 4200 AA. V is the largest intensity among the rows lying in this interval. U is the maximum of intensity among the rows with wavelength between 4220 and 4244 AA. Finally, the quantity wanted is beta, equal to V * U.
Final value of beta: 815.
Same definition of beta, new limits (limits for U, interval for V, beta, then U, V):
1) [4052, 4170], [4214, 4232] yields 922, 36.3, 25.4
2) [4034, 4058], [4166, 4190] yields 725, 26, 27.9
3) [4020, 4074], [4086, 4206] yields 969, 26.7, 36.3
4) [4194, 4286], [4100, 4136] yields 1013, 27.9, 36.3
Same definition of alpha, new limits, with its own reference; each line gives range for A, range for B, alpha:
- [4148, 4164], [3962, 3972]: 1.37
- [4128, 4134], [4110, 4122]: 1.09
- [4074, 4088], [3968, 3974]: 1.15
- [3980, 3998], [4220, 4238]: 0.93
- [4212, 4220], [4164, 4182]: 1.09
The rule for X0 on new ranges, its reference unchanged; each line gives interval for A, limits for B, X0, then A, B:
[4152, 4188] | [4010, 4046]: -0.17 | -0.30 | -0.13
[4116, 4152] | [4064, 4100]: -0.21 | -0.22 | -0.01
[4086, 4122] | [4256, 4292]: 0.09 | -0.03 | -0.13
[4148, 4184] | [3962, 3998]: -0.30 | -0.30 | 0.01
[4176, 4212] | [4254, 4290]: -0.16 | -0.28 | -0.12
